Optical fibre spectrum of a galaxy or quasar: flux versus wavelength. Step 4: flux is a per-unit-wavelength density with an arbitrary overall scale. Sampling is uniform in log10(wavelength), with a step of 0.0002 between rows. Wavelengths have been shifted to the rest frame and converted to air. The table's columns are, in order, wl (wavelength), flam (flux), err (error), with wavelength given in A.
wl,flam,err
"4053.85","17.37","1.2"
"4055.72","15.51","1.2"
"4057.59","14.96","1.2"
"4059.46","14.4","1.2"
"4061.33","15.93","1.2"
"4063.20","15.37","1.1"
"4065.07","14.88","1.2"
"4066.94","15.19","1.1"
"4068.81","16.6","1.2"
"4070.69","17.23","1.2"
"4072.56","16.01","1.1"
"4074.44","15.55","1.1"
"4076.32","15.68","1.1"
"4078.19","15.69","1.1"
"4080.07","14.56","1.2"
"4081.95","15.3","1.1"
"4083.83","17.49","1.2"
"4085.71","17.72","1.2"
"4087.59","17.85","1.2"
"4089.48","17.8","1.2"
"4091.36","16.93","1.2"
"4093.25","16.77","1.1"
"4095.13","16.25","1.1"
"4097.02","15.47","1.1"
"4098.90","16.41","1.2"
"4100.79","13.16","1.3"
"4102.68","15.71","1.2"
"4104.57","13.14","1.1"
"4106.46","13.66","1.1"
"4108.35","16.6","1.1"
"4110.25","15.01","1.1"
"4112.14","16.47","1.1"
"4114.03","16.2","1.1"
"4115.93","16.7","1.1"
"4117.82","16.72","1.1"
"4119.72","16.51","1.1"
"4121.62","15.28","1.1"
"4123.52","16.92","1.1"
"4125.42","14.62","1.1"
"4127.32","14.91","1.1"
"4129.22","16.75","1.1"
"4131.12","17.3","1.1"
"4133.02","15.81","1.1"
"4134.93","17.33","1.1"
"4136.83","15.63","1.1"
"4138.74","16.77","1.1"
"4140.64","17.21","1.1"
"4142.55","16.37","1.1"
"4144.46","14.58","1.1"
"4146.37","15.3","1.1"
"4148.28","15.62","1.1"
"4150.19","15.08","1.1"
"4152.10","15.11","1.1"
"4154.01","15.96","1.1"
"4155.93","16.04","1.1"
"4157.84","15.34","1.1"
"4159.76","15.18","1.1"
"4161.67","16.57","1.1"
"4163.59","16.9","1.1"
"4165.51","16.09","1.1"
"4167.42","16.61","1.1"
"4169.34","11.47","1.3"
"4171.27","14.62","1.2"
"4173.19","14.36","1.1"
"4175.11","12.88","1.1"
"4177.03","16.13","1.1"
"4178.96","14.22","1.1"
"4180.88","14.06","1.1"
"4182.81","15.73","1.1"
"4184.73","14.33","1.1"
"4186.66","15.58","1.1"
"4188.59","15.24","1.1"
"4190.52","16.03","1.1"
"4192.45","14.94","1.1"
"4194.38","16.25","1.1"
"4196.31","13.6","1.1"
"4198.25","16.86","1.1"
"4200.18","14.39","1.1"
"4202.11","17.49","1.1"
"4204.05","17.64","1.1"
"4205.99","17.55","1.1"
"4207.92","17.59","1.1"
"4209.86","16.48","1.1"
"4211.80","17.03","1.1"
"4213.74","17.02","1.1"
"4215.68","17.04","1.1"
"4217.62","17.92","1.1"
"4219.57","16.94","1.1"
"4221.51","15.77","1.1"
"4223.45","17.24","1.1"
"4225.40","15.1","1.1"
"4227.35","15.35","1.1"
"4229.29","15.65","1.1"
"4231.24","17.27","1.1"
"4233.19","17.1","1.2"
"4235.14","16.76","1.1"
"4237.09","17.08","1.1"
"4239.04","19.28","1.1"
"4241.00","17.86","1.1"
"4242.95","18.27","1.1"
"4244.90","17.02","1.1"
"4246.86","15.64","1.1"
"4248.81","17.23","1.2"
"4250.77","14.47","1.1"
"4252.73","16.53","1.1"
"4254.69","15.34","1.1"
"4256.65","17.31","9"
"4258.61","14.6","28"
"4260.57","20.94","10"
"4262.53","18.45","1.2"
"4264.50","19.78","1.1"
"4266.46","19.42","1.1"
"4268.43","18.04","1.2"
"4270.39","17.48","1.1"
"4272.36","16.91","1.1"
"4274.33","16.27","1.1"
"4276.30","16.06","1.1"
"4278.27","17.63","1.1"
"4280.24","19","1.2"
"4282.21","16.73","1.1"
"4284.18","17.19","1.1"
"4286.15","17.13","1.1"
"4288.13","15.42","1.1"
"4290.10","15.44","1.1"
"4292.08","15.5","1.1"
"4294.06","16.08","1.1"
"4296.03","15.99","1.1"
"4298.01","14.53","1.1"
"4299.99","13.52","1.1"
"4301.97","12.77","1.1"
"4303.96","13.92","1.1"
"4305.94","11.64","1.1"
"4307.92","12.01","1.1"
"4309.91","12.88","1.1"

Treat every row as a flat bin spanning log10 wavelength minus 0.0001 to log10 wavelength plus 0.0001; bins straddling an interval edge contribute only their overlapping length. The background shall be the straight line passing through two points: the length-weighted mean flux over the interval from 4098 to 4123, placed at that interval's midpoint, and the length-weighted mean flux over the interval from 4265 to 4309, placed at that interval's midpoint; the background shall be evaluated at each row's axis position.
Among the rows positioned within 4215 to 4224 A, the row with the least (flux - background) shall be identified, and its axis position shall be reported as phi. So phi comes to 4221.51 A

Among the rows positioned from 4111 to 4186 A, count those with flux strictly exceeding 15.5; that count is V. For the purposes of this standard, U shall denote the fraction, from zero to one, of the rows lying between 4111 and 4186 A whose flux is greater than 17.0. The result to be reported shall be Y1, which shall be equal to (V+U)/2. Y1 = 11.5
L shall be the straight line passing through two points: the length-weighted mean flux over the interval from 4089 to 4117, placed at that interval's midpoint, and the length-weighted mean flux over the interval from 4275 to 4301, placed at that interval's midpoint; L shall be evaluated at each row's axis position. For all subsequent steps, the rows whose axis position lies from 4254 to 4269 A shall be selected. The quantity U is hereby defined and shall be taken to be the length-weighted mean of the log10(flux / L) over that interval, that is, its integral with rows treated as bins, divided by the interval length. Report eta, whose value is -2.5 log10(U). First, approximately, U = 0.046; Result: 3.3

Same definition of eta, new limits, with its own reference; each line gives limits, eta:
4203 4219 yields 3.7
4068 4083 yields 5.9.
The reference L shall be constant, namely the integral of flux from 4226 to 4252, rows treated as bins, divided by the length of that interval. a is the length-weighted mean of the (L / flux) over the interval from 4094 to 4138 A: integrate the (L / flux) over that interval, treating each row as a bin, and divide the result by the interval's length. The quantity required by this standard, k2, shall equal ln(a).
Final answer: 0.070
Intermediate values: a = 1.07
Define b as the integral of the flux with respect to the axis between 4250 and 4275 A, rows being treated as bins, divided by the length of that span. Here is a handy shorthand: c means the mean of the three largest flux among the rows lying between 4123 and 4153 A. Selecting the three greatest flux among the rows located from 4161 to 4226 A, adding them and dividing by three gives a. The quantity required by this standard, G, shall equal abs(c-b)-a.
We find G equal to -17.6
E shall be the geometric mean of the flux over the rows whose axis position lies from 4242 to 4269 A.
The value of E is 17.3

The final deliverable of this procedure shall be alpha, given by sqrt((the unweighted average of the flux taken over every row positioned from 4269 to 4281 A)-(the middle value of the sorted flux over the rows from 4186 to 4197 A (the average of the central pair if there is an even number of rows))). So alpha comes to 1.35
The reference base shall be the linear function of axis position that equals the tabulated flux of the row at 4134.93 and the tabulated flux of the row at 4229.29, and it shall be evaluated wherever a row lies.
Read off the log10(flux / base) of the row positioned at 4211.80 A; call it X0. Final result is 0.03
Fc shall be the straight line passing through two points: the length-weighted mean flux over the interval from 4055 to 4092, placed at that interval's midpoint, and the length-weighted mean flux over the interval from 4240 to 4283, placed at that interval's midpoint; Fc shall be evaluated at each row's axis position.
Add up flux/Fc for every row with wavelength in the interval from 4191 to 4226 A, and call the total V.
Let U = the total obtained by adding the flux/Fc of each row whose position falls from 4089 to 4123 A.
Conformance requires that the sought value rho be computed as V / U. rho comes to 1.00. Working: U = 17.5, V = 17.5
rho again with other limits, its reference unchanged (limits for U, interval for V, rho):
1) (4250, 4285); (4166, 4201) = 0.89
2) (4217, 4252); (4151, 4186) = 0.92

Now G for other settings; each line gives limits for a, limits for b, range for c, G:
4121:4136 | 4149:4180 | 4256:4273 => -12.3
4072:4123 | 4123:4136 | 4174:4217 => -16.4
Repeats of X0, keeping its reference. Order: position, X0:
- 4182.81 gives -0.02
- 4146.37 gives -0.05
